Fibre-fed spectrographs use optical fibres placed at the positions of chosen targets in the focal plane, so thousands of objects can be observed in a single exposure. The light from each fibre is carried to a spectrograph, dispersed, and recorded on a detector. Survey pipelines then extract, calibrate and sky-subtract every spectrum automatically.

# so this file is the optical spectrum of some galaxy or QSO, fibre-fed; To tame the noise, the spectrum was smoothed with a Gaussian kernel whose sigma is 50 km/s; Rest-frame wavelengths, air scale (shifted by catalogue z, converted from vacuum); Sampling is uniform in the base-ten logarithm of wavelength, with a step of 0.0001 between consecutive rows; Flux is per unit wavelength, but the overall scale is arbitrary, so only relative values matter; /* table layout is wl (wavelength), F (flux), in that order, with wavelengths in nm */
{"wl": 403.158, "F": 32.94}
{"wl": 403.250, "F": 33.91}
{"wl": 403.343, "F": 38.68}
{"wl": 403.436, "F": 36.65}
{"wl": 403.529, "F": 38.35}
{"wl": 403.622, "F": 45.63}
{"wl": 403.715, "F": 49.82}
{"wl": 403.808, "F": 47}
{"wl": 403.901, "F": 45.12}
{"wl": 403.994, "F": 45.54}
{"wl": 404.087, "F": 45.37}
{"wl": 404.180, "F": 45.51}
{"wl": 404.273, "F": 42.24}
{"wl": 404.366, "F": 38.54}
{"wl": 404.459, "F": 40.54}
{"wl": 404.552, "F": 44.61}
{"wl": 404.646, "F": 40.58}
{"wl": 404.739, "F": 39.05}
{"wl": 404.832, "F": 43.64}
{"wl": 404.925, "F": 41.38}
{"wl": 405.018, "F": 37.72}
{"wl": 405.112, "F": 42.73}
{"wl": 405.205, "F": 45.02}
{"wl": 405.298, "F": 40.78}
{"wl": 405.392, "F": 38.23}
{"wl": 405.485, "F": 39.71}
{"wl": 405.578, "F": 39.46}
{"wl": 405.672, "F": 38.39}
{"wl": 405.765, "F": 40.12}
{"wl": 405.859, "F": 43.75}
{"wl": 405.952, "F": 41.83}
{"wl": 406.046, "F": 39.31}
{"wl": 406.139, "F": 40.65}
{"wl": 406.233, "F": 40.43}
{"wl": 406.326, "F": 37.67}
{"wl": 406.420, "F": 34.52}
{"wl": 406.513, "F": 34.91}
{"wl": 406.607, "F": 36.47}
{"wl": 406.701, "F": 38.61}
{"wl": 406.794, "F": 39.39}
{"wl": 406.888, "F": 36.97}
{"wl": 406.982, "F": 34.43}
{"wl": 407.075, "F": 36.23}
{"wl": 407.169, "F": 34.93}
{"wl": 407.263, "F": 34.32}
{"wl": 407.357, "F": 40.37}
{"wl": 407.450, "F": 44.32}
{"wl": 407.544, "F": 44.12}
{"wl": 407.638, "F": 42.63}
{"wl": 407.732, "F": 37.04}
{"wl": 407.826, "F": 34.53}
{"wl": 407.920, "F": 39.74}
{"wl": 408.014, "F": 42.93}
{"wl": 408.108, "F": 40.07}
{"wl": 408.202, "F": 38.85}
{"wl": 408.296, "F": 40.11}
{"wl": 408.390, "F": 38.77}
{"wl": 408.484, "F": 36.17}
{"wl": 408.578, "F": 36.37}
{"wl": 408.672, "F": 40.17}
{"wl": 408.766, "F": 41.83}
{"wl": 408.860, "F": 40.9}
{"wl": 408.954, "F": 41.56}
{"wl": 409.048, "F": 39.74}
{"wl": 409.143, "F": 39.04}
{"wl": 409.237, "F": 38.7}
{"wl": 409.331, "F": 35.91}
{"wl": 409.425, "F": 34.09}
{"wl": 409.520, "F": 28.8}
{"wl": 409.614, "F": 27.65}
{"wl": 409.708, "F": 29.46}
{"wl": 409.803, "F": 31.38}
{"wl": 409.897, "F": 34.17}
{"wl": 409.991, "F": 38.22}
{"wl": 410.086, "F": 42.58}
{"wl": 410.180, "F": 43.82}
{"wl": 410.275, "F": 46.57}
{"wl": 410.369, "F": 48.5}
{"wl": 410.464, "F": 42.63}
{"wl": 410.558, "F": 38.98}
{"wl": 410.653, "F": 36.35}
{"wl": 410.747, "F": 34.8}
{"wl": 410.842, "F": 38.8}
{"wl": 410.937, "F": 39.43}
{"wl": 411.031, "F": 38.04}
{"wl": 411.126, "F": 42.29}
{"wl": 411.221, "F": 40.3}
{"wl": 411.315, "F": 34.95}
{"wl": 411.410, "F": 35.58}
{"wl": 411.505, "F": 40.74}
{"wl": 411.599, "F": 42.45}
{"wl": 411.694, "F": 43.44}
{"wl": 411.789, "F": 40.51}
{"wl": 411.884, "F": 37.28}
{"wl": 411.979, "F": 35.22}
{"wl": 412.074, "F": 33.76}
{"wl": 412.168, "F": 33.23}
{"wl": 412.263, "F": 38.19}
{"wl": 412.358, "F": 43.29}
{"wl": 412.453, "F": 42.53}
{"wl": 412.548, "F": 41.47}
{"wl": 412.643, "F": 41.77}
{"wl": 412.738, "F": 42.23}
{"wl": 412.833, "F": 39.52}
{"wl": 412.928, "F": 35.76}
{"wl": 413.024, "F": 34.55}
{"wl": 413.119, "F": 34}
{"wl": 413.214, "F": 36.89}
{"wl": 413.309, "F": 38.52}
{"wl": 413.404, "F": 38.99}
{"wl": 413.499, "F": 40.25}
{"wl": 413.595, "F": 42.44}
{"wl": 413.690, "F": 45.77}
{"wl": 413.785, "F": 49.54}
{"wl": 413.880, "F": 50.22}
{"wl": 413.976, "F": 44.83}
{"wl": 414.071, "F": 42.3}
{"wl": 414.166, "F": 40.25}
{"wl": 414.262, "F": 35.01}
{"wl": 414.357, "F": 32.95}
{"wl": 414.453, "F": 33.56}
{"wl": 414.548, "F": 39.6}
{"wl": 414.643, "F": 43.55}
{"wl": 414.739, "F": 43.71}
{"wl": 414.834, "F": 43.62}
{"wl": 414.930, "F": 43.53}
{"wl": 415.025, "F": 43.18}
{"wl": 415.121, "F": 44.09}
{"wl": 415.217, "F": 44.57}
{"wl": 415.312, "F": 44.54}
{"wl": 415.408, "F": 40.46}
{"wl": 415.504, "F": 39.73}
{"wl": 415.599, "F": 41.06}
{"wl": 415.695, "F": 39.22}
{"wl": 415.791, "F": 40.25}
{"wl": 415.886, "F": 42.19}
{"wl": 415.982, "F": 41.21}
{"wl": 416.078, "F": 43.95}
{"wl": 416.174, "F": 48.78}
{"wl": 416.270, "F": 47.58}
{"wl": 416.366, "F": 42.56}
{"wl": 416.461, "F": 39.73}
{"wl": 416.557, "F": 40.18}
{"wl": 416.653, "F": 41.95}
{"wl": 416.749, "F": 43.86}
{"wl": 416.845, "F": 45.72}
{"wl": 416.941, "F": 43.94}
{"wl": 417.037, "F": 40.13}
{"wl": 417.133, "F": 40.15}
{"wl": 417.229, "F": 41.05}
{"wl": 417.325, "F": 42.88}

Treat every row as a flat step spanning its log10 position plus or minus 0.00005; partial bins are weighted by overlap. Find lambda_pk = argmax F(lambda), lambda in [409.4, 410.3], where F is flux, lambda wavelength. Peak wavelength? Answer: 410.275 nm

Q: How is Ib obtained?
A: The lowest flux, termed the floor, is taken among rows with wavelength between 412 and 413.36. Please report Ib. 33.23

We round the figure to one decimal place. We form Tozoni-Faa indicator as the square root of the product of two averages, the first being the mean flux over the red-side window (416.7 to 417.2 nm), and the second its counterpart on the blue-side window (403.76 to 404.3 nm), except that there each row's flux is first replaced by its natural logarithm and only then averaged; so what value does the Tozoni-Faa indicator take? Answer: 12.8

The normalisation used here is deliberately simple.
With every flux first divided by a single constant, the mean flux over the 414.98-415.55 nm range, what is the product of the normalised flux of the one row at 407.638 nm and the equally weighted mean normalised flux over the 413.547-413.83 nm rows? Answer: 1.07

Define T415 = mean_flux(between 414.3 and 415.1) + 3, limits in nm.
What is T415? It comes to 43.5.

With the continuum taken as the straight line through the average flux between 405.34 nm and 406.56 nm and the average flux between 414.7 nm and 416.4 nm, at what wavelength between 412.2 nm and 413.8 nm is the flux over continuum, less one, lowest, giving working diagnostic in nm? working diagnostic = 413.119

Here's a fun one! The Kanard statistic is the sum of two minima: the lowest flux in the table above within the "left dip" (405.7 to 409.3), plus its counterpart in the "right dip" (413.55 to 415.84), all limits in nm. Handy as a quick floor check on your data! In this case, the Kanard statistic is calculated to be 67.3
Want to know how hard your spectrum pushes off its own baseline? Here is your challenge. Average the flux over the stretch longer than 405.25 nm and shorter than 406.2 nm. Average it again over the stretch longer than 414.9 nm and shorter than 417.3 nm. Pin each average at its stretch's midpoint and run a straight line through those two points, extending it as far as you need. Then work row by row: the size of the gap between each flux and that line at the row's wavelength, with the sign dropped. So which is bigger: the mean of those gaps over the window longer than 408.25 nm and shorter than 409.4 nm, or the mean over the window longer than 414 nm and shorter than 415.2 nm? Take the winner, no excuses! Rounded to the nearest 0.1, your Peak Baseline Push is 3.1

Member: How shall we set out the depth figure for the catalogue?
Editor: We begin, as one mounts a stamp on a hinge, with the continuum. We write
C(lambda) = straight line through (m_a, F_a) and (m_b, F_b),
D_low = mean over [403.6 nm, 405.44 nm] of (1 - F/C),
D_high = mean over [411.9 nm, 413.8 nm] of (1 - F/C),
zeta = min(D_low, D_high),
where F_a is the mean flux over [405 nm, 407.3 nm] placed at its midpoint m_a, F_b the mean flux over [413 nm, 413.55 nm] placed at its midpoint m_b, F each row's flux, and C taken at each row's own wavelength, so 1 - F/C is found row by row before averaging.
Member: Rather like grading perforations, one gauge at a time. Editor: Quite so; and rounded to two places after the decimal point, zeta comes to -0.10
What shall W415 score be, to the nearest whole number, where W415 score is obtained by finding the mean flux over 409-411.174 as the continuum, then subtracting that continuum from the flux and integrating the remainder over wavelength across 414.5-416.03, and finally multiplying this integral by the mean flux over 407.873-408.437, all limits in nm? 266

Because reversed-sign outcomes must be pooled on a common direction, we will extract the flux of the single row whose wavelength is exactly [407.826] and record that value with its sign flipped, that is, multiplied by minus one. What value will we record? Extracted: -34.5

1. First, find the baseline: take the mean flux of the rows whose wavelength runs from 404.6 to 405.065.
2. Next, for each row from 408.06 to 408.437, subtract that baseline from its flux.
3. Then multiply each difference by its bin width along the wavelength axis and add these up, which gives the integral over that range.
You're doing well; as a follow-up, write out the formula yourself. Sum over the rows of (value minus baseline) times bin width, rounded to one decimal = -0.4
